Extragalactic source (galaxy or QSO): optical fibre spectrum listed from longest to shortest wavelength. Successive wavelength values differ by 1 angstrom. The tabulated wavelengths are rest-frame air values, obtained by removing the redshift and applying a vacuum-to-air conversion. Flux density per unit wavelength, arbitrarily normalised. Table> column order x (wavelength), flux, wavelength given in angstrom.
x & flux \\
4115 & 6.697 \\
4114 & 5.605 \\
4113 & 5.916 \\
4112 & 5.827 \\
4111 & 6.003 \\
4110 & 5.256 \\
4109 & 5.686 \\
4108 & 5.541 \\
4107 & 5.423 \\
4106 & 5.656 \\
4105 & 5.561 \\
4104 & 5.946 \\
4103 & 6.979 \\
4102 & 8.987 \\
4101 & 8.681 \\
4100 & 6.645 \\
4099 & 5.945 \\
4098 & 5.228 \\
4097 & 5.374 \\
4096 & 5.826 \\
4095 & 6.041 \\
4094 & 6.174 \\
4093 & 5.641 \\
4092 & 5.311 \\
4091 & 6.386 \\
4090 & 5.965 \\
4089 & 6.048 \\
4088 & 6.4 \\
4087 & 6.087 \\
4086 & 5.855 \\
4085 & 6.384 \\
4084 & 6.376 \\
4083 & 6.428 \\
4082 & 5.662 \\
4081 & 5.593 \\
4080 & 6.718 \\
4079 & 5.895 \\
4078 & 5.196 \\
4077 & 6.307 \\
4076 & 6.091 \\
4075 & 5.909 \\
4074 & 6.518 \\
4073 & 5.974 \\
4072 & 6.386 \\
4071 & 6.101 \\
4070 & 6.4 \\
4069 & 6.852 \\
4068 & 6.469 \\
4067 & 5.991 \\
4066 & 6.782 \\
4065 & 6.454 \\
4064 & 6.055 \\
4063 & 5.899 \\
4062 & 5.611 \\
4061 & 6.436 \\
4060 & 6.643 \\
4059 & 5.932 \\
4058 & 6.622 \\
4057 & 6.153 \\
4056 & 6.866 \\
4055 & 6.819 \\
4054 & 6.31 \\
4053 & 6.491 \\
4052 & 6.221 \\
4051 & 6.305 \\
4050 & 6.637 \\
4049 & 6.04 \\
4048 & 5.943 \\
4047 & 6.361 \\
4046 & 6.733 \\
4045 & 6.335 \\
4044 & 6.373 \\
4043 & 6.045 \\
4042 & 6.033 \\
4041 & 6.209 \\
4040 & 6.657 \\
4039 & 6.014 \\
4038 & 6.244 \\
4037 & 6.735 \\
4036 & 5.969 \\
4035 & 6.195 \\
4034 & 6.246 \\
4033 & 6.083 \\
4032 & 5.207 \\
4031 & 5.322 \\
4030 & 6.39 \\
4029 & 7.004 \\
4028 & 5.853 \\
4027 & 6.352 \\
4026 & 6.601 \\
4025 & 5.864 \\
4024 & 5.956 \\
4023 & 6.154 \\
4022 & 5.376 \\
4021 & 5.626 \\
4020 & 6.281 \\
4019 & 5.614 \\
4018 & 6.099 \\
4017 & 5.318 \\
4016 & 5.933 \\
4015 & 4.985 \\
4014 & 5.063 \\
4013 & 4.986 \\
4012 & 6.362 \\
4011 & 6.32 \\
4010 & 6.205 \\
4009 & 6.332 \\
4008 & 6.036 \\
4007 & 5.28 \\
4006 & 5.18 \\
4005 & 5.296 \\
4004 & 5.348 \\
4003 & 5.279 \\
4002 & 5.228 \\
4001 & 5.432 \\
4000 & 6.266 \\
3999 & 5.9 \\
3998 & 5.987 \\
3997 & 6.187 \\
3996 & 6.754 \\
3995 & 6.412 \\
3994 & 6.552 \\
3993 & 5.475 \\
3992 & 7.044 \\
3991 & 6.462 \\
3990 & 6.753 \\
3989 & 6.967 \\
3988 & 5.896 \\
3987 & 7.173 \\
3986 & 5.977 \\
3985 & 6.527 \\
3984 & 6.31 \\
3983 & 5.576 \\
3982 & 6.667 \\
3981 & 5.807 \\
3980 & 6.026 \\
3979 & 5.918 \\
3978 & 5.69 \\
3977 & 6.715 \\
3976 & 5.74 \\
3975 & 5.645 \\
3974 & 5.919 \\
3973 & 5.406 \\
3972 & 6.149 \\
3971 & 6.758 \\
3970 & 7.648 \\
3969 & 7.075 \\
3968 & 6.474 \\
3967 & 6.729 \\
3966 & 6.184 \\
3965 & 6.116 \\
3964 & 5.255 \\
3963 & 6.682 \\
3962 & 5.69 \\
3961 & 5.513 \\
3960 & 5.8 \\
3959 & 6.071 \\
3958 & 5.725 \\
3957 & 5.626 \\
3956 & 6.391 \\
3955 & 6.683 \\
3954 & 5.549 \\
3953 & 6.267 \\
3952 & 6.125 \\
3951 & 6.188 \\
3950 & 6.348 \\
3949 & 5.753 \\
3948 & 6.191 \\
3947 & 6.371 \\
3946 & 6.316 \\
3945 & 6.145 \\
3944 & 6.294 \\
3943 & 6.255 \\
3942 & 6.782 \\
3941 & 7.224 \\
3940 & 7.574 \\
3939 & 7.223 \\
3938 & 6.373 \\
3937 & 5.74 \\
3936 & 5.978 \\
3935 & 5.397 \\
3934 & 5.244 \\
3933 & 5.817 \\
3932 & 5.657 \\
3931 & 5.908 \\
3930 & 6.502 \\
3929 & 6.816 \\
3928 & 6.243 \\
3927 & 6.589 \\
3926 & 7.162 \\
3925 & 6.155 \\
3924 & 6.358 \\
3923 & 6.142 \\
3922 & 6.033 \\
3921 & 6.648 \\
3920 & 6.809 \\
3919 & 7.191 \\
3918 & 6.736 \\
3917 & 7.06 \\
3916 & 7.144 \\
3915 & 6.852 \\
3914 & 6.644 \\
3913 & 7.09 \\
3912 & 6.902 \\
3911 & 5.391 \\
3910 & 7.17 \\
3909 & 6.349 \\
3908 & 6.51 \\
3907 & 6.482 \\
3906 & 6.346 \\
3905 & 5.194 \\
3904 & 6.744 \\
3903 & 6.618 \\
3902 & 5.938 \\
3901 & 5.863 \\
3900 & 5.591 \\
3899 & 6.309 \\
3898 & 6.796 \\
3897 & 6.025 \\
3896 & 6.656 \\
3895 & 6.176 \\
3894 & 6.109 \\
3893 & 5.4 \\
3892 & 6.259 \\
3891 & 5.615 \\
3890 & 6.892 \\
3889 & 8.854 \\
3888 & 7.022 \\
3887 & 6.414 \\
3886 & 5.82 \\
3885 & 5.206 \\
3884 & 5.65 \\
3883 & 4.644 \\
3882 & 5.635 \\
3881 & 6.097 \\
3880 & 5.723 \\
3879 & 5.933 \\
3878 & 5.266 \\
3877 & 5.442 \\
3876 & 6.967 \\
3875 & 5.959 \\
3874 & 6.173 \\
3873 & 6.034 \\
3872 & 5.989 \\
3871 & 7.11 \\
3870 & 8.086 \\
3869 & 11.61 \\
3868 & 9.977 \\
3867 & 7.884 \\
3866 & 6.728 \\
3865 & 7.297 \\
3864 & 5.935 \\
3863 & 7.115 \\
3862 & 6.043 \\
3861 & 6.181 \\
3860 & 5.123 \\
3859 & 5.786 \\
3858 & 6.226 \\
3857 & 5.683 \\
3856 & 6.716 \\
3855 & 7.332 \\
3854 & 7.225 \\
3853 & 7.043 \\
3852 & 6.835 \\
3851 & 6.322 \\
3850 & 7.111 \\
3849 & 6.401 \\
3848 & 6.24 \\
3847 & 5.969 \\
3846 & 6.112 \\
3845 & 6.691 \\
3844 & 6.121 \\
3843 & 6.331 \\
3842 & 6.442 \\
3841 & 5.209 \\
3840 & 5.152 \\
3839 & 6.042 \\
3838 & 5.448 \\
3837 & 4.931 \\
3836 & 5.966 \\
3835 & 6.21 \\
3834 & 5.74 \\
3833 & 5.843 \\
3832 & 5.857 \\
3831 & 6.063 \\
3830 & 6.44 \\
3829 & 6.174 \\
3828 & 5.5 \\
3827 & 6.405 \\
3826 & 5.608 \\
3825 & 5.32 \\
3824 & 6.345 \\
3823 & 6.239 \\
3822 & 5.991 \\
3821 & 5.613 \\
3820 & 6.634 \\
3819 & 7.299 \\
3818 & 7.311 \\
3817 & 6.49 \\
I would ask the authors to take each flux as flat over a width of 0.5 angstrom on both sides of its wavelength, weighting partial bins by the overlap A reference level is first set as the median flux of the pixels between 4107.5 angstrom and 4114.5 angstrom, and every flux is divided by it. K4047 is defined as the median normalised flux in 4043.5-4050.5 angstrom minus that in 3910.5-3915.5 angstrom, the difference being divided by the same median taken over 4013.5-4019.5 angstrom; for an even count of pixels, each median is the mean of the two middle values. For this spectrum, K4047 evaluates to -0.09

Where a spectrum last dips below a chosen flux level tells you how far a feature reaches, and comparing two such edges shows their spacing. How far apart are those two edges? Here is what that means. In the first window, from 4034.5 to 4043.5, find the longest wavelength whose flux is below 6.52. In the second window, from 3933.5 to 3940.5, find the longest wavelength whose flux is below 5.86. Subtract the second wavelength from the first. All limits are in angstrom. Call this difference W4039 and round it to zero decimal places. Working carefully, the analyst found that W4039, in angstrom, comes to 106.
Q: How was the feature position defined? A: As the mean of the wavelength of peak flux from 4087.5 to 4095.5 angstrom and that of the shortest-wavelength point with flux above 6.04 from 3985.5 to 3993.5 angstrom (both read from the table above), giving 4037.5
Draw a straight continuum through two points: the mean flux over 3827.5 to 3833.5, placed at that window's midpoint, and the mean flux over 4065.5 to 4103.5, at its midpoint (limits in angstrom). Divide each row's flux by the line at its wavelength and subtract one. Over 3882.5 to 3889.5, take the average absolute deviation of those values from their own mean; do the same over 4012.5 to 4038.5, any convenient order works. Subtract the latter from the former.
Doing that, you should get 0.10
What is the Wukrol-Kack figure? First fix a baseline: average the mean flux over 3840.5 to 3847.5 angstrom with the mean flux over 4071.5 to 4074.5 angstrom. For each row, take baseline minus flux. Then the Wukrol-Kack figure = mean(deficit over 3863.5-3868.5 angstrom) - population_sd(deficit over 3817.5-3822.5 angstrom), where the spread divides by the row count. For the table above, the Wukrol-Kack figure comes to -2.0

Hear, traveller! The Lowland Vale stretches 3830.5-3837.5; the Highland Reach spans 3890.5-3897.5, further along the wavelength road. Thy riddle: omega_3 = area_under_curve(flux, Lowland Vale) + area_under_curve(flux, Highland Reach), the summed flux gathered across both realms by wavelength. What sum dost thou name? 83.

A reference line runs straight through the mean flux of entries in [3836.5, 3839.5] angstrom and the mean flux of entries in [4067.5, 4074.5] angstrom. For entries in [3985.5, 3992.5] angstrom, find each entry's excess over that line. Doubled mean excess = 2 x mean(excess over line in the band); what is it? 1.1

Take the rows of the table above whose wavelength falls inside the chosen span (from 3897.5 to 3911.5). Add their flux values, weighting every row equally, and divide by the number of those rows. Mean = 6.24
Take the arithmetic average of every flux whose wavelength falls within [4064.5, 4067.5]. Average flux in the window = 6.4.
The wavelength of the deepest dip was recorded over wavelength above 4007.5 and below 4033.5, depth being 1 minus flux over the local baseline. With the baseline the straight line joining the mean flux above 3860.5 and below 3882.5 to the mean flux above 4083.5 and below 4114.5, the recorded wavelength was 4013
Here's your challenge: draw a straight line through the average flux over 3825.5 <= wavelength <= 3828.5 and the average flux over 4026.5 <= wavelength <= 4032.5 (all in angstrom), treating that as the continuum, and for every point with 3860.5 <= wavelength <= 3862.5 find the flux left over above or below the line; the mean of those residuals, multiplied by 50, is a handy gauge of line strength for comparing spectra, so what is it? 12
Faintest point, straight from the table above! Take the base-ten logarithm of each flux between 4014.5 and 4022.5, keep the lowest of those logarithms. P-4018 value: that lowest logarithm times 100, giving 70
